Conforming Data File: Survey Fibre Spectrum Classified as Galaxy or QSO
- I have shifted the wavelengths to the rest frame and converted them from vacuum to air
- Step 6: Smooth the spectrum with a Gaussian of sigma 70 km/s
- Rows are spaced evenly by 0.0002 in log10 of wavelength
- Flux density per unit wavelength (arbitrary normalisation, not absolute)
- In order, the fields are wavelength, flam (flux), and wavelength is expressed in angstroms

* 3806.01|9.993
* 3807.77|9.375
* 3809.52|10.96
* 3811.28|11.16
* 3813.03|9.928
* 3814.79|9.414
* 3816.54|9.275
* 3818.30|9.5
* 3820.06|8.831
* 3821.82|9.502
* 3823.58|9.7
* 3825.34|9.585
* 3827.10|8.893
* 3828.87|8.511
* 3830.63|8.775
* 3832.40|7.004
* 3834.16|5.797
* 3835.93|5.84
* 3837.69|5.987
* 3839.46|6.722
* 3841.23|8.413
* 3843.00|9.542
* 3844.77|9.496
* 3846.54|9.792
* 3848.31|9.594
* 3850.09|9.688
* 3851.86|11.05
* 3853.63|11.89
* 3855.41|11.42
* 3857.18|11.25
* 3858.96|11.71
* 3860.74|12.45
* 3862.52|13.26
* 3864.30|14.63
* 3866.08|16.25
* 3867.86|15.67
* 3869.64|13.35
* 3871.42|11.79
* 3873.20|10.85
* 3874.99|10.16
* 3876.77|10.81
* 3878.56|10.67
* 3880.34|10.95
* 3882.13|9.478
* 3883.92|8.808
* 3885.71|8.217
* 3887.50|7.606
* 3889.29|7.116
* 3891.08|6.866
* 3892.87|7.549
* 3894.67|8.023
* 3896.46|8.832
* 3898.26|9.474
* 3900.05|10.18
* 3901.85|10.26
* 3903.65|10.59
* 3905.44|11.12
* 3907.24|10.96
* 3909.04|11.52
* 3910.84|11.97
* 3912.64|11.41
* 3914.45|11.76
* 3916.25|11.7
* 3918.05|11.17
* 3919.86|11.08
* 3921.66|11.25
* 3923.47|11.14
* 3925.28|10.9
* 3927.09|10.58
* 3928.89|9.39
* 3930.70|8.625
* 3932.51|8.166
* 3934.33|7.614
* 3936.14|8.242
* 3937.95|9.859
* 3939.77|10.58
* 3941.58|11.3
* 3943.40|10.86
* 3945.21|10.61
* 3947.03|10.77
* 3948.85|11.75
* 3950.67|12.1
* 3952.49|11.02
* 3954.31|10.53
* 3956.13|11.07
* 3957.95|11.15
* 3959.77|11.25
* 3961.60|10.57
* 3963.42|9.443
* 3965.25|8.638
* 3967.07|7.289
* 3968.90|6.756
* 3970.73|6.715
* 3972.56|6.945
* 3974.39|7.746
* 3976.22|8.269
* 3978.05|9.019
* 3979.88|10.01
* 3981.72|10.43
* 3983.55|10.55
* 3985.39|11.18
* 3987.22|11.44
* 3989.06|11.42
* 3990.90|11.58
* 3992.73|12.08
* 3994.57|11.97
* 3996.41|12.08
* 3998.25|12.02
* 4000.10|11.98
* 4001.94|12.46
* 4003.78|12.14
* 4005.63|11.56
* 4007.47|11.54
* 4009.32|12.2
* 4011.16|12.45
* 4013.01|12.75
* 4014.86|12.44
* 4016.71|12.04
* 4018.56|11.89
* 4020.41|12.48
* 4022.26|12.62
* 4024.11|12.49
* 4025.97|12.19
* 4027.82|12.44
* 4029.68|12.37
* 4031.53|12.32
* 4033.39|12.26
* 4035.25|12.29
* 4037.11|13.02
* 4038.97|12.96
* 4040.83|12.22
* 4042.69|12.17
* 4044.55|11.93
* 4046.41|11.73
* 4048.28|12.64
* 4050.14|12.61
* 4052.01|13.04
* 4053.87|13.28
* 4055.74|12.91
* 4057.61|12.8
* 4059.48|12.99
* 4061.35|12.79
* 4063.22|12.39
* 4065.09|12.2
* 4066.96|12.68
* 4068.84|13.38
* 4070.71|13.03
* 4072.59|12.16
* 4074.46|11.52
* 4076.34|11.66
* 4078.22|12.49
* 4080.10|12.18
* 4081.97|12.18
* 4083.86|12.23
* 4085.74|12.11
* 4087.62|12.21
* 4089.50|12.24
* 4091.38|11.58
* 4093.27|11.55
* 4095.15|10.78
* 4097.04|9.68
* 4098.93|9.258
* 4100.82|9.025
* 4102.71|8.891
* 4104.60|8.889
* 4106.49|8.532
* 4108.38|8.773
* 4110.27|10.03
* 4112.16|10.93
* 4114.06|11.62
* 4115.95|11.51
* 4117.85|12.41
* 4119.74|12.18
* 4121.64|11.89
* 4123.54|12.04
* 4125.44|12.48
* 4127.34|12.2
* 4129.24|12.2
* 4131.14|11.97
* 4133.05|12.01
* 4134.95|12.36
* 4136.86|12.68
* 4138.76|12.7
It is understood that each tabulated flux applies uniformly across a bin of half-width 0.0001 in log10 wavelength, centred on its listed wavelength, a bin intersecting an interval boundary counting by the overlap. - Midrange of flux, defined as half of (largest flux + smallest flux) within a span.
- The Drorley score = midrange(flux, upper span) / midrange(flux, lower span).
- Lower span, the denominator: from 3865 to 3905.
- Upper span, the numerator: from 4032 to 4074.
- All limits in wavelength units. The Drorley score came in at 1.09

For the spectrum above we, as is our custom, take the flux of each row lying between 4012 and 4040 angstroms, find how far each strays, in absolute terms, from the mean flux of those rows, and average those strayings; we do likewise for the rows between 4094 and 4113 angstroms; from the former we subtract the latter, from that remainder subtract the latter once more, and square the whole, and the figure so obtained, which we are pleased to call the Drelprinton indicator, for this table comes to 1.4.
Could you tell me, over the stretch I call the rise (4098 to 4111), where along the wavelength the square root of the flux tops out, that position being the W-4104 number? 4110.27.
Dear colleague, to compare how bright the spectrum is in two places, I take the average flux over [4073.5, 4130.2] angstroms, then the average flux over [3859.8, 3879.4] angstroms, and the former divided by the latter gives 0.88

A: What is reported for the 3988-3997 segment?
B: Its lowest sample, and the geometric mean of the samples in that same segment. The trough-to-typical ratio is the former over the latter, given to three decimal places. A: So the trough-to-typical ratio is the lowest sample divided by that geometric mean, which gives 0.966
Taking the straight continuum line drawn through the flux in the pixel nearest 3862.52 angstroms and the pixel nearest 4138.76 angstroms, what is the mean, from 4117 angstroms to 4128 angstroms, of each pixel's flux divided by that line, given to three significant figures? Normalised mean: 0.958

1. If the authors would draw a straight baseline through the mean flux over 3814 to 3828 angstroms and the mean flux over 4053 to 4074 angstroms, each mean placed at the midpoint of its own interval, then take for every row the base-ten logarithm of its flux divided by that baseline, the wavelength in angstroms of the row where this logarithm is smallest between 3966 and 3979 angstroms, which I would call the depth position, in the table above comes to 3970.73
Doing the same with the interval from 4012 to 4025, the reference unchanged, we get 4018.56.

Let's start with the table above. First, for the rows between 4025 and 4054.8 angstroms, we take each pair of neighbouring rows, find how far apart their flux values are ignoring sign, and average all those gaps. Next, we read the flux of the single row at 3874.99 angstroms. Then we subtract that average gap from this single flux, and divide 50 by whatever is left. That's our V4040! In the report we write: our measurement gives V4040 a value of 5.1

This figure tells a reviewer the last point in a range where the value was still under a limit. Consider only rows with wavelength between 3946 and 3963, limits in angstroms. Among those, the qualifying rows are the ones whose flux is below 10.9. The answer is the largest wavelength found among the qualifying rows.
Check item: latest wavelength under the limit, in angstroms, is 3961.60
